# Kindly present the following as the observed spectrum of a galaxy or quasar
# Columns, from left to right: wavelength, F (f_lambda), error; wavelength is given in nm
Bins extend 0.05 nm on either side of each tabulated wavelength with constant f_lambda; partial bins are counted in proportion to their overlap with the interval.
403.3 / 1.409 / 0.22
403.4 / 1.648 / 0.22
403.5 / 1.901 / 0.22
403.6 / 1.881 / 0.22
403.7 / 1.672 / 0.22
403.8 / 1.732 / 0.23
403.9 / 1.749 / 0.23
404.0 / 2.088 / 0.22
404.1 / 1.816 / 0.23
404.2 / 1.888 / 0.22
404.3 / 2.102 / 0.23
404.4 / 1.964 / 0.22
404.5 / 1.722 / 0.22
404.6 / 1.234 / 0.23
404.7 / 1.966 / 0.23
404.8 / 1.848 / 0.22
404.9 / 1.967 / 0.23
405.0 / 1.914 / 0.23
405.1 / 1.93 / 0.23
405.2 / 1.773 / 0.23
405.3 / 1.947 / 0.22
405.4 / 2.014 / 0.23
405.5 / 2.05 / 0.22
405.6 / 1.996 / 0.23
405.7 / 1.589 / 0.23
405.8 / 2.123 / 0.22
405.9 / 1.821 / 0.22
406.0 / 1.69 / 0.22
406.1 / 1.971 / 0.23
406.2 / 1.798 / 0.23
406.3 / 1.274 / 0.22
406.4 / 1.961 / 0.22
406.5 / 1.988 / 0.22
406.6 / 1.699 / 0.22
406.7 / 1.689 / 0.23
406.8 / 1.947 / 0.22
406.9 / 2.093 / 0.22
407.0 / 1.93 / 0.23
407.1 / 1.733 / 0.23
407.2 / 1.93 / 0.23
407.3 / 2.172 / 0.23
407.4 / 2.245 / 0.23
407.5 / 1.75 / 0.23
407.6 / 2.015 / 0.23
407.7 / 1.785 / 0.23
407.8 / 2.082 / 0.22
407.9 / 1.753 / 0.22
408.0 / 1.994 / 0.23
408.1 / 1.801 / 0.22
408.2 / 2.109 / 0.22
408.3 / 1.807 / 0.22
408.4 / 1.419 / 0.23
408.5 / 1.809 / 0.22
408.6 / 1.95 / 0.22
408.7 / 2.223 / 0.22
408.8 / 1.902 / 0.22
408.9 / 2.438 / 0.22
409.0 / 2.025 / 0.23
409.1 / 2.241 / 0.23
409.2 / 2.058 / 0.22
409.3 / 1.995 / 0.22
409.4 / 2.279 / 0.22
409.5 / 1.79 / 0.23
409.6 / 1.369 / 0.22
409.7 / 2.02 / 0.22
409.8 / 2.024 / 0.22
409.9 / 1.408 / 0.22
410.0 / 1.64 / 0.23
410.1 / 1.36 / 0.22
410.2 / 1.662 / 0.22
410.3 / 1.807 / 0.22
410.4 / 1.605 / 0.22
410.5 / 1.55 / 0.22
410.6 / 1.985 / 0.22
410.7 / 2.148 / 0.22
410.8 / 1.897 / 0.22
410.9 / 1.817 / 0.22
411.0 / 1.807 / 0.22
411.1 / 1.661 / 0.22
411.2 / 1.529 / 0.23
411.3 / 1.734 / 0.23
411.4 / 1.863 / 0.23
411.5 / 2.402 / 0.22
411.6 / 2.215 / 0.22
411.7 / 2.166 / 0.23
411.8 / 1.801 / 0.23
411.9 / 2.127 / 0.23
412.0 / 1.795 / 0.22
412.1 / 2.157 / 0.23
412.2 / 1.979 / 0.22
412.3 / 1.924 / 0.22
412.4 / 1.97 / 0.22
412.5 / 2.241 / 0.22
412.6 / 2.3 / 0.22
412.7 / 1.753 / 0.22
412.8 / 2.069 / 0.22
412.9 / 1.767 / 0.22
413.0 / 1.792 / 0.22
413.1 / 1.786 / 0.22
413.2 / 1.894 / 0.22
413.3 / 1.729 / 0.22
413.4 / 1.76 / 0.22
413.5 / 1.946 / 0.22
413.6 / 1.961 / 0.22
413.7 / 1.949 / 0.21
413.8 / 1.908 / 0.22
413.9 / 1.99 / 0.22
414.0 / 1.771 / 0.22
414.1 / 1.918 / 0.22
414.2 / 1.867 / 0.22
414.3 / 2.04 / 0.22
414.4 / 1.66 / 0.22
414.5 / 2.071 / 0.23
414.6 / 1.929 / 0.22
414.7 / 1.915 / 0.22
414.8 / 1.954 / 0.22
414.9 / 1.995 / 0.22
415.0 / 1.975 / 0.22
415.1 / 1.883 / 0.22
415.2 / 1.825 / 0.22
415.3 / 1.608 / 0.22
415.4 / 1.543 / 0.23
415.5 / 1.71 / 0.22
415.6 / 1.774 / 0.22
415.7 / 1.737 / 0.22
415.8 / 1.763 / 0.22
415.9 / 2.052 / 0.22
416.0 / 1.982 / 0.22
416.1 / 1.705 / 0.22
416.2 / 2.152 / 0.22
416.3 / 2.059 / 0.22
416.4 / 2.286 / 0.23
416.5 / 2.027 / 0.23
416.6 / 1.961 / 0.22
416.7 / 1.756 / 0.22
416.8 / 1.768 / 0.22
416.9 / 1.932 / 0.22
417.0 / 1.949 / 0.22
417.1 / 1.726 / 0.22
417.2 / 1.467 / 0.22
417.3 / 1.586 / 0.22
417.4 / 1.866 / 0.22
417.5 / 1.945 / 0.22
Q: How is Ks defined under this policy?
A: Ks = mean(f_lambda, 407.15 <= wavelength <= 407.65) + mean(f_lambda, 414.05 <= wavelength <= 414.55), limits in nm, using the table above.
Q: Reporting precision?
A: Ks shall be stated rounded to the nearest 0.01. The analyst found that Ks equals 3.93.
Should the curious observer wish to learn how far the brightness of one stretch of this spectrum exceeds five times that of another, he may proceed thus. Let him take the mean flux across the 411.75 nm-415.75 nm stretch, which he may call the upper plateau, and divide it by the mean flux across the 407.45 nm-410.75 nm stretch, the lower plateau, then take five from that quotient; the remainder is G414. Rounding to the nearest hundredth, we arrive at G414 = -3.99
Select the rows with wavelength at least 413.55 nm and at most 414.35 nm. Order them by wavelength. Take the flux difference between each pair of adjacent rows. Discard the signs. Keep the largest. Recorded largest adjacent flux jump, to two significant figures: 0.22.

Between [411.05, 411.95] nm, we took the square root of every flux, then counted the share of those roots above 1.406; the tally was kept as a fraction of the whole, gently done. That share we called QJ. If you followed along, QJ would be 0.44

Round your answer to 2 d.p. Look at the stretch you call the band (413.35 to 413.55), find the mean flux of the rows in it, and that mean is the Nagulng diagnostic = 1.85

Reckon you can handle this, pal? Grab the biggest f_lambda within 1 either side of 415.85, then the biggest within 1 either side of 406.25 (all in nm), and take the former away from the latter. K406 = -0.16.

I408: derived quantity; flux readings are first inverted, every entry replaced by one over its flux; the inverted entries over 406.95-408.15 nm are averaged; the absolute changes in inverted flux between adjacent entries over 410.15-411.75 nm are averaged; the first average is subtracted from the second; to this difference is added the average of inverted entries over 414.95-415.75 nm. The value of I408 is 0.10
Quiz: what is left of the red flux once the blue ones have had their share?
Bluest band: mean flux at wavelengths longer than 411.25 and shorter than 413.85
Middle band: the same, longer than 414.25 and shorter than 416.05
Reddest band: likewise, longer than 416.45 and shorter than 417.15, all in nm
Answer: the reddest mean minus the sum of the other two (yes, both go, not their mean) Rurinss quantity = -1.94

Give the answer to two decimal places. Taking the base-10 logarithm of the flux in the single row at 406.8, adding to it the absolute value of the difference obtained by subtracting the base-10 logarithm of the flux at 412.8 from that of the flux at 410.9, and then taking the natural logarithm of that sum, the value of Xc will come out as -1.06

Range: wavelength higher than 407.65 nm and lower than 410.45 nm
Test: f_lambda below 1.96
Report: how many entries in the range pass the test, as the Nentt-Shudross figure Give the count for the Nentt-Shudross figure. 16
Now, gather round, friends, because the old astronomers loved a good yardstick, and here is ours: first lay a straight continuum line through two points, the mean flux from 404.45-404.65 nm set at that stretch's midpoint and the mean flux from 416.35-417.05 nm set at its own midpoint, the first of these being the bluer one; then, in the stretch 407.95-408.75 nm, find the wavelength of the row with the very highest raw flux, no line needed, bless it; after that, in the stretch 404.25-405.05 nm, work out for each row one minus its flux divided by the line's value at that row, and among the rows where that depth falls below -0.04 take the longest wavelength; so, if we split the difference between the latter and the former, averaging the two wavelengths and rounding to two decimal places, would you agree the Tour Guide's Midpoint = 406.85 nm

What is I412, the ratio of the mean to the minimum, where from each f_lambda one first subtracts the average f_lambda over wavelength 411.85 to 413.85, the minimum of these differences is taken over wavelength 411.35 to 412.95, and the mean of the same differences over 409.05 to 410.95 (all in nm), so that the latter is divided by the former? 0.62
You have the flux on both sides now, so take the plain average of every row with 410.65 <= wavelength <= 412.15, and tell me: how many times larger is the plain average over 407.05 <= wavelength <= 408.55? 0.98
